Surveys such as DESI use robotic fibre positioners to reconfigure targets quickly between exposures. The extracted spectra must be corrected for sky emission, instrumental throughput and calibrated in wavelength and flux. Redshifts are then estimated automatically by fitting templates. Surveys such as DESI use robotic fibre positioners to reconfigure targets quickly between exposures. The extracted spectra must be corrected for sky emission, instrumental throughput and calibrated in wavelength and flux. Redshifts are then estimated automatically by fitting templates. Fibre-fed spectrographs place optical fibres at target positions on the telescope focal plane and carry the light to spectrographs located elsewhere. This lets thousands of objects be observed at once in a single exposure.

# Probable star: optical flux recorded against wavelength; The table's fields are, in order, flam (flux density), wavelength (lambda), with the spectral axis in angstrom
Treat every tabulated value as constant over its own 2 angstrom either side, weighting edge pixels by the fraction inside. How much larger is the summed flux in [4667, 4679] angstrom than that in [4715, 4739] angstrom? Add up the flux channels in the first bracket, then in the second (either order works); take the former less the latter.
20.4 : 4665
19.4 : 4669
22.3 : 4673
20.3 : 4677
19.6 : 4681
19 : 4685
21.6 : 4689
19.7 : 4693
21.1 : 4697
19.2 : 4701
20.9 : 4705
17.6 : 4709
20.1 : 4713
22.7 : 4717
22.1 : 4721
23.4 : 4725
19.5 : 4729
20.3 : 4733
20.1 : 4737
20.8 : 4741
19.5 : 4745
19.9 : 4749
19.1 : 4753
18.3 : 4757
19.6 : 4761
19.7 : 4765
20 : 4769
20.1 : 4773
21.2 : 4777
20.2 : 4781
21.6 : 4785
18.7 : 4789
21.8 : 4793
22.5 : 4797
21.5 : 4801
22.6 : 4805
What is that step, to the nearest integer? -66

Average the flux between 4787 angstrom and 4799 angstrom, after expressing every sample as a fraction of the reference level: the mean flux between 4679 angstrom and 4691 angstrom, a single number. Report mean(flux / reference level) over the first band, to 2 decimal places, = 1.05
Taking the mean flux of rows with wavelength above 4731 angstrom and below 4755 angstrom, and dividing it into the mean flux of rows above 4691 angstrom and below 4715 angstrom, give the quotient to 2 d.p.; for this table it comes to 0.99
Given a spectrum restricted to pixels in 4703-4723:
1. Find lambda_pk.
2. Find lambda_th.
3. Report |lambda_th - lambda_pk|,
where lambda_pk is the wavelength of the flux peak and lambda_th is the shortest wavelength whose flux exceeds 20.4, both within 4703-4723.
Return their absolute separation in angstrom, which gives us 12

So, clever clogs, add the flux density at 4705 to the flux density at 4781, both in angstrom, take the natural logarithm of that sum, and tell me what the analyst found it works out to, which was 3.72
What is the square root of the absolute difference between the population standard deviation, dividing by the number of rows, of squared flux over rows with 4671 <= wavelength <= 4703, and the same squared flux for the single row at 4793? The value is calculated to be 20.7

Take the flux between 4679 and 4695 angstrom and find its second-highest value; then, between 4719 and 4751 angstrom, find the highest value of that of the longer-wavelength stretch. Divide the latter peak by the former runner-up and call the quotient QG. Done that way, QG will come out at 1.19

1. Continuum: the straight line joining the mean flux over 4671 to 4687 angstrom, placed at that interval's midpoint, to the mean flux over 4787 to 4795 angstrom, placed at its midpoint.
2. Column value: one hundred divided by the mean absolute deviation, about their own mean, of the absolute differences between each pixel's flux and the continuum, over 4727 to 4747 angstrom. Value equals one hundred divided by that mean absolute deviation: 351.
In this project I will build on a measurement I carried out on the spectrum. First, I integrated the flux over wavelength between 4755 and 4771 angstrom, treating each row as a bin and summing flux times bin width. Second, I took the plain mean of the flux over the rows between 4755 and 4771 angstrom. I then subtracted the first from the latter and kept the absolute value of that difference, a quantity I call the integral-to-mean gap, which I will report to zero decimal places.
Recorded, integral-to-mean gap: 291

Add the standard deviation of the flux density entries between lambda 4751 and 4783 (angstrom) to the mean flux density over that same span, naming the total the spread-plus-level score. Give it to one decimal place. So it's 20.6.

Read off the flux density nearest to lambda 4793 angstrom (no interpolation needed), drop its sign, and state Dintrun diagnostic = 21.8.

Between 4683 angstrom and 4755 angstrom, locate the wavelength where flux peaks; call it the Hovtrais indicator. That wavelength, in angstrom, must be 4725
